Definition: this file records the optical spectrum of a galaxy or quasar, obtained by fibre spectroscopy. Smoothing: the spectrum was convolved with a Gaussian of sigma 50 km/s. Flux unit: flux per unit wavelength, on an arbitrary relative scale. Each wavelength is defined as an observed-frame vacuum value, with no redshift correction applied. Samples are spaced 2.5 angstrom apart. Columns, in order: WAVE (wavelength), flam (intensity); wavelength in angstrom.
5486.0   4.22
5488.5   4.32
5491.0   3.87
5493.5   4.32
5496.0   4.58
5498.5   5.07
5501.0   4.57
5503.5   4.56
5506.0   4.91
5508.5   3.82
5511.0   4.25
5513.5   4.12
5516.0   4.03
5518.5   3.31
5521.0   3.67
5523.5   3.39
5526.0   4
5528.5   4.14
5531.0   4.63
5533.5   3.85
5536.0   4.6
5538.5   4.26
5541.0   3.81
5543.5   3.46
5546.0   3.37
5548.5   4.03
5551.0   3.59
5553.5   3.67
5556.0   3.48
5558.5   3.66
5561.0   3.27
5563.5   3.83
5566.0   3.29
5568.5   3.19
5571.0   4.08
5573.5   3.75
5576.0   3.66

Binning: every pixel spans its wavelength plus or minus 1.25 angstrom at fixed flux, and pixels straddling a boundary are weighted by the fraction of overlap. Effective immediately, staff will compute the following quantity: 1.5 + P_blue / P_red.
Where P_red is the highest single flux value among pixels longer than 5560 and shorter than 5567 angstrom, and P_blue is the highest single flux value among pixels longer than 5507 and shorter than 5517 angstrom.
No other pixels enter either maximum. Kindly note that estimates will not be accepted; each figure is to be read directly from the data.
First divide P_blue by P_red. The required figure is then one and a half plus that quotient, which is 2.61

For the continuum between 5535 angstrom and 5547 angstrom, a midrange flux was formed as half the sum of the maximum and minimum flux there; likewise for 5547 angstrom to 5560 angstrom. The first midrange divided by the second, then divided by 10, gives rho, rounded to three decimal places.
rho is 0.106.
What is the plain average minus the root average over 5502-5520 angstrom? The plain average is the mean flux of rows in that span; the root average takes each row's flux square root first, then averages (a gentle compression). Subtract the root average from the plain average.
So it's 2.11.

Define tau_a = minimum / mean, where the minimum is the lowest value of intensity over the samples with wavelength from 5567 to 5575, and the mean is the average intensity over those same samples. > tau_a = 0.87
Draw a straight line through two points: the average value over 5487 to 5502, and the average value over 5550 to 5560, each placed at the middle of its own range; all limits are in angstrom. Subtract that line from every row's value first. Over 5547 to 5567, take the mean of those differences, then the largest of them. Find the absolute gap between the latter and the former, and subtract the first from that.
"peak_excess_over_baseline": 0.28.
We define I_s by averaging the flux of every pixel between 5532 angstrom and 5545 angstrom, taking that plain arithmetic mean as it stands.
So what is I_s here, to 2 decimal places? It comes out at 4.00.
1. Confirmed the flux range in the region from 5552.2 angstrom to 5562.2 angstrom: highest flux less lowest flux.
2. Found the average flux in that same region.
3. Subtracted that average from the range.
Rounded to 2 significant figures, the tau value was -3.1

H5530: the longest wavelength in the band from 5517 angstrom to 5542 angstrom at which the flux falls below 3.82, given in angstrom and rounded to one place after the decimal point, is 5541.0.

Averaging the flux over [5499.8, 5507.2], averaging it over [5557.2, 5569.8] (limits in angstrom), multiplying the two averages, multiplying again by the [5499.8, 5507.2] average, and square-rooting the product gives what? 8.7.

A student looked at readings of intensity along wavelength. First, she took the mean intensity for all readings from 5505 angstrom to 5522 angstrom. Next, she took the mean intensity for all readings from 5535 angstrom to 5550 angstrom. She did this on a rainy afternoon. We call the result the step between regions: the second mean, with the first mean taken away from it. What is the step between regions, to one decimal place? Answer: -0.1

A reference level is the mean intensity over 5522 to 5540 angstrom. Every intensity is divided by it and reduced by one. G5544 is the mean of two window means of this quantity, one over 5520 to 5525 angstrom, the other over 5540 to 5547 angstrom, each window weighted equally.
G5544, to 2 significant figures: -0.14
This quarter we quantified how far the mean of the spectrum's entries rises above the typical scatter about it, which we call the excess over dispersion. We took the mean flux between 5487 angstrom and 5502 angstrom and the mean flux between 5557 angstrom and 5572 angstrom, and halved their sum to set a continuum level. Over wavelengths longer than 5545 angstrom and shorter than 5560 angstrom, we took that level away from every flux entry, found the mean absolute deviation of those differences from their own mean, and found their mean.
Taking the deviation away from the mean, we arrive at -0.52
